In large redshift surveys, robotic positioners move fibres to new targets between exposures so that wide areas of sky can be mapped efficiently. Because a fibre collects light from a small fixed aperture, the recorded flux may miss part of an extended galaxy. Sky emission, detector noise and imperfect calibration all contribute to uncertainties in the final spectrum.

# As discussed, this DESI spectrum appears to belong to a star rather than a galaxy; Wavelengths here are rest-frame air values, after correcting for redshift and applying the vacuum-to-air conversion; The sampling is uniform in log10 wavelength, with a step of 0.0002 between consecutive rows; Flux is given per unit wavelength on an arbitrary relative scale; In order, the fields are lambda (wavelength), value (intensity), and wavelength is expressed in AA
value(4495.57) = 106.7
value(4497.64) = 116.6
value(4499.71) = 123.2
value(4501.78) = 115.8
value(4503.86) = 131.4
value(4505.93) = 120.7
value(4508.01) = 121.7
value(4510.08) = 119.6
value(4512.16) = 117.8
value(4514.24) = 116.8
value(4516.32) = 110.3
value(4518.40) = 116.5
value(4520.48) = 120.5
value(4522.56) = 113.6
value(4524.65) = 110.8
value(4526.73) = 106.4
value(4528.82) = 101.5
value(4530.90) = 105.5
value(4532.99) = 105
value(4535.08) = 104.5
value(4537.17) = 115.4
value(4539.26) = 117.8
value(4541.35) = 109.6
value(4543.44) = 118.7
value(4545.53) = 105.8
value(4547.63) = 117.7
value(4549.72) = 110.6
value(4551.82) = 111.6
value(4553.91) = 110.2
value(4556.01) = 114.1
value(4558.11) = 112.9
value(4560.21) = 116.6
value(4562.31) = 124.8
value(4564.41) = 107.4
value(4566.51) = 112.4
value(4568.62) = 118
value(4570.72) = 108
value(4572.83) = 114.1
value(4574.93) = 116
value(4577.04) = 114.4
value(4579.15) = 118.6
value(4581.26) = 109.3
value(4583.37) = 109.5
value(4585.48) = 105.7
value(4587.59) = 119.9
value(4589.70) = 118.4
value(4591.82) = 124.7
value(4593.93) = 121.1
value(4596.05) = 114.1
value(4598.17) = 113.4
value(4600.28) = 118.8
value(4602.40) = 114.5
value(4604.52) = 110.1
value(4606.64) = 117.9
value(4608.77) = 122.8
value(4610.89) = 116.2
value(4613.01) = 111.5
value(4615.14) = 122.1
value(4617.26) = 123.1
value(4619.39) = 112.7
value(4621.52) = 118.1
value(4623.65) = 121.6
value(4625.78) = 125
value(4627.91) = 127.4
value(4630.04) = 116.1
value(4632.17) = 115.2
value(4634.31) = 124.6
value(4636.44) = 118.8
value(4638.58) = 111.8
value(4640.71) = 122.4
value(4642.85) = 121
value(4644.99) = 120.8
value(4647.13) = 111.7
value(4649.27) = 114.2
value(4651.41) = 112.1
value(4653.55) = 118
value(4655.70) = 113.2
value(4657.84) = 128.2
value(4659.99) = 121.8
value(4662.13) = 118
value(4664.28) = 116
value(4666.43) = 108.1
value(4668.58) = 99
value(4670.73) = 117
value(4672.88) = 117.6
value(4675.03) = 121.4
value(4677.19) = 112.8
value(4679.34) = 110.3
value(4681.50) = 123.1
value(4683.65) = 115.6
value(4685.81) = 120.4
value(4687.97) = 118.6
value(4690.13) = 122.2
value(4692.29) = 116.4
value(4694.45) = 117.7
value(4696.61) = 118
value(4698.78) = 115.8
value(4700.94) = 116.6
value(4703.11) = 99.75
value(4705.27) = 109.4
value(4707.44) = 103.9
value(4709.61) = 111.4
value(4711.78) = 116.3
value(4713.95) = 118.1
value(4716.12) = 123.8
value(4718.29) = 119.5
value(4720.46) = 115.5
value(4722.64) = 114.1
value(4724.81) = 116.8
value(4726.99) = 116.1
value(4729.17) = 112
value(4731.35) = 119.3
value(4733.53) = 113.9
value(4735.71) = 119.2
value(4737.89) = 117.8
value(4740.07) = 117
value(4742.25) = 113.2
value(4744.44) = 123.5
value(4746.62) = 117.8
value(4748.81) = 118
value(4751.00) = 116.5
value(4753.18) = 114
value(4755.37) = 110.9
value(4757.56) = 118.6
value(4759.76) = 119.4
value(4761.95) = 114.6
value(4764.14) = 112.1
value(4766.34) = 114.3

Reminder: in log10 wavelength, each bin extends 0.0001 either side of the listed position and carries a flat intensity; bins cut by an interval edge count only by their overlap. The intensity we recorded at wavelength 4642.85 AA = 121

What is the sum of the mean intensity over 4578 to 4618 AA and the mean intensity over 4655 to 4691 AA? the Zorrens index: 233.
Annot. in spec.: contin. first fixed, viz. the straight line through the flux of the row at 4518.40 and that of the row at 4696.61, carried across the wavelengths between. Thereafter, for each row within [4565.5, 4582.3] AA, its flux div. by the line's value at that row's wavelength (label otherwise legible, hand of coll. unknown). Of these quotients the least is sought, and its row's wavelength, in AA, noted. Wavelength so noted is 4570.72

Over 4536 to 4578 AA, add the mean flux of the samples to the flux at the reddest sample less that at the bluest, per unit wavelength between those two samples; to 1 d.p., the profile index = 113.8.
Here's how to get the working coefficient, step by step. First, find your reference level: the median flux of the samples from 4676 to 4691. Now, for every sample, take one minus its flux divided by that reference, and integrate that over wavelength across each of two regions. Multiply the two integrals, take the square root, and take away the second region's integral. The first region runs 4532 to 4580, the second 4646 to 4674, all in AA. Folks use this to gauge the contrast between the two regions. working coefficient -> 0.51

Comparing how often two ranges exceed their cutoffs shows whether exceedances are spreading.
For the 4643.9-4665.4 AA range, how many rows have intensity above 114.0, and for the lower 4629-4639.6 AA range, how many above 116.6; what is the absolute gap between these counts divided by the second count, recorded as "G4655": 2.5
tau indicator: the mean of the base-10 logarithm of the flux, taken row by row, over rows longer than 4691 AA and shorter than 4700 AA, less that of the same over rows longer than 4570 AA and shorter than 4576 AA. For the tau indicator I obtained 0.016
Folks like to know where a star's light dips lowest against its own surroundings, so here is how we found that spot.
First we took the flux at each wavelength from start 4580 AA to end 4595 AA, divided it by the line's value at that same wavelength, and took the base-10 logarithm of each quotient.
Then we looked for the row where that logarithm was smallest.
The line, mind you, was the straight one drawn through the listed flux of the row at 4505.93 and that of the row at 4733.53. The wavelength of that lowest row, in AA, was 4585.48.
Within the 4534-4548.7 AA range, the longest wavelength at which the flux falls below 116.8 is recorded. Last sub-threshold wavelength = 4545.53 AA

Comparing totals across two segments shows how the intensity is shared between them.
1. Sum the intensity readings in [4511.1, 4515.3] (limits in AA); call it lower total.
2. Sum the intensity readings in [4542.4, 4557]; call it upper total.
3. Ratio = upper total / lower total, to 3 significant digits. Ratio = 3.36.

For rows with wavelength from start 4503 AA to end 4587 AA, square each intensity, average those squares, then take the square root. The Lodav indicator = 114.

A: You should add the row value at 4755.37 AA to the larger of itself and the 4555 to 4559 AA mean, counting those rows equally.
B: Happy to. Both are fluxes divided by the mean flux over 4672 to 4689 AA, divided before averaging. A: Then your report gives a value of 1.91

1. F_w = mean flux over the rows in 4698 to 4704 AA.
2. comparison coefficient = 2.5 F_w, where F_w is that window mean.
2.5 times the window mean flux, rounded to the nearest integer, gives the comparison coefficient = 277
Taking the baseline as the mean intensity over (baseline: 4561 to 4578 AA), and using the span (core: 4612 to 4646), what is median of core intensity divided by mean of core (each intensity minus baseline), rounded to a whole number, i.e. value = 24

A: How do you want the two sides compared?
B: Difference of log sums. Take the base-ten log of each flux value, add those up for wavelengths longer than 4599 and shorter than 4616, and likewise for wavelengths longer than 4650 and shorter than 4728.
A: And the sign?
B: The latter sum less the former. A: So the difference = 58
